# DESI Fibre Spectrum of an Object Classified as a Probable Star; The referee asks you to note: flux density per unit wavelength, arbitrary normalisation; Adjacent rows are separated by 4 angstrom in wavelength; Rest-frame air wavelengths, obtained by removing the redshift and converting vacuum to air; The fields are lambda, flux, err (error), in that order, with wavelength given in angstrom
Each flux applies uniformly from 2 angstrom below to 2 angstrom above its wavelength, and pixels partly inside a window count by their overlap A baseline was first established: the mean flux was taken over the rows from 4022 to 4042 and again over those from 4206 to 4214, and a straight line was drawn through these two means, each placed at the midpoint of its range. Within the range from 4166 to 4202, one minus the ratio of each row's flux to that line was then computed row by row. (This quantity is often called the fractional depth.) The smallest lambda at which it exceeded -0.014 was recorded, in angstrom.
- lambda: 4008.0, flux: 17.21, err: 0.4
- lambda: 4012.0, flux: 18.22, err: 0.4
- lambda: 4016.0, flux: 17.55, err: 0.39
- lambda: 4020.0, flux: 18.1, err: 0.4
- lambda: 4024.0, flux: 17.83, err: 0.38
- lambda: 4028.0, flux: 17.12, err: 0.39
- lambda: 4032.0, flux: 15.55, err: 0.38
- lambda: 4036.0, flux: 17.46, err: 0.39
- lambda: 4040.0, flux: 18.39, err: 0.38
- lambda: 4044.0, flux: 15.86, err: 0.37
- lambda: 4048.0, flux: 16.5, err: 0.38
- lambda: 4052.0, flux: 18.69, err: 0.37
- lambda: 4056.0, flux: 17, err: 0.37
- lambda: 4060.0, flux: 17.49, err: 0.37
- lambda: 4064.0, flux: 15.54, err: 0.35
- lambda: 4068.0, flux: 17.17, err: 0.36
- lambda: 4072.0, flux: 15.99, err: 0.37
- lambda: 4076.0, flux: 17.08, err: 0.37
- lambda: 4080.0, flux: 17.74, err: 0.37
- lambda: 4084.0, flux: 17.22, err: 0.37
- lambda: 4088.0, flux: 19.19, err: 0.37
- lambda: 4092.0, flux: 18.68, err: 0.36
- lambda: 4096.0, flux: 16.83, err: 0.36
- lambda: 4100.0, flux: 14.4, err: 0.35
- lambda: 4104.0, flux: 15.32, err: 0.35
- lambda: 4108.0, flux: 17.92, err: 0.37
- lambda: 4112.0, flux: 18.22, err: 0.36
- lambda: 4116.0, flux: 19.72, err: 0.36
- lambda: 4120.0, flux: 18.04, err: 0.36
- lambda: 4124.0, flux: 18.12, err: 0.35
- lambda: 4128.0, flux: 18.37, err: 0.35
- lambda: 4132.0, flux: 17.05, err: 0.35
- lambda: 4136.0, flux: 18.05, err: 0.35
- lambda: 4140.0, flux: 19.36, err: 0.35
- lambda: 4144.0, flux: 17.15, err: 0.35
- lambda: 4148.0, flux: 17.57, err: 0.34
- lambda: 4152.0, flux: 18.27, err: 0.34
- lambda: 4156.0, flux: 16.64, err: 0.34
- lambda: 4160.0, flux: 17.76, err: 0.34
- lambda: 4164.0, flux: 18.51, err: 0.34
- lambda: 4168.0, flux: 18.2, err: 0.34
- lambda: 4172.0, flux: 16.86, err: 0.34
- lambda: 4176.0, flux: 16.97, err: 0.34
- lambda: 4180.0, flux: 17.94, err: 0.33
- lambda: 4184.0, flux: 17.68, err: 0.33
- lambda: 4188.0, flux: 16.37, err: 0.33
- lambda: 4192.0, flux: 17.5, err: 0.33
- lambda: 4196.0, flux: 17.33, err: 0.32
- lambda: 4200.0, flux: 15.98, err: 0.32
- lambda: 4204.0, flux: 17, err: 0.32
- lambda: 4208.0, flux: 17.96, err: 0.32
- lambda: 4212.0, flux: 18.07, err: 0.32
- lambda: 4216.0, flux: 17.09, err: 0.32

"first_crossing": 4172.0 angstrom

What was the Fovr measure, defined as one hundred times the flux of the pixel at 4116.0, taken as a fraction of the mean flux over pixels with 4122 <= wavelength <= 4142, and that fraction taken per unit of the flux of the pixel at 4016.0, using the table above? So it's 6.2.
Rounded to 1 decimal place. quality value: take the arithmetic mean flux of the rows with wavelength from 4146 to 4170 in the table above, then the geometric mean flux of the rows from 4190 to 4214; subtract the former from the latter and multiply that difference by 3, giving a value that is -1.6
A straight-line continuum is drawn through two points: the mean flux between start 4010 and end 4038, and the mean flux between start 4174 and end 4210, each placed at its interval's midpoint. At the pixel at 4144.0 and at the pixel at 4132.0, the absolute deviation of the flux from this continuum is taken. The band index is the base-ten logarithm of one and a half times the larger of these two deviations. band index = -0.49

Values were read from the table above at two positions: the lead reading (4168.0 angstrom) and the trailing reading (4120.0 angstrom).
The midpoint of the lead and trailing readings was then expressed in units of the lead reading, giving 1.00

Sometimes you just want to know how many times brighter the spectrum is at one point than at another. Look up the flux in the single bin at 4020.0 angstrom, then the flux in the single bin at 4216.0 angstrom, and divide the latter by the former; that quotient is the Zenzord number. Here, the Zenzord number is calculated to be 0.94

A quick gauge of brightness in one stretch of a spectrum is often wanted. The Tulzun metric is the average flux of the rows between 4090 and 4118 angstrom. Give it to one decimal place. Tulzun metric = 17.3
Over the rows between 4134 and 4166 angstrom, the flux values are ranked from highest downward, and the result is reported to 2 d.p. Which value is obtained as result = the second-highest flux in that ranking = 18.51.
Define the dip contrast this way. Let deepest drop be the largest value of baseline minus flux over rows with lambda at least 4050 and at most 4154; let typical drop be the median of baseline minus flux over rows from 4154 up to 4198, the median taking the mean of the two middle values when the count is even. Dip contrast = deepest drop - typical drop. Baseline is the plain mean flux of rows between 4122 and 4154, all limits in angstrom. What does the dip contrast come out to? 3.1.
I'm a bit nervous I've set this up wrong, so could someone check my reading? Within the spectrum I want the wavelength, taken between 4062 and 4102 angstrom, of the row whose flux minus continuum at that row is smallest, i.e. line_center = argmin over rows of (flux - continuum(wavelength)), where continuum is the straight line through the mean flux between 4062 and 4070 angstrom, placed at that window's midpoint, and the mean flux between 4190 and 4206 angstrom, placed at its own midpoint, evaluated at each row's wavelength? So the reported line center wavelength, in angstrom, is 4100.0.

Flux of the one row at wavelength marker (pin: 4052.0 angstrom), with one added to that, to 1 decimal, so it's 19.7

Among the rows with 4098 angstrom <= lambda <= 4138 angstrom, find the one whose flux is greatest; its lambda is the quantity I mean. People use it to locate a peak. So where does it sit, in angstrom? 4116.0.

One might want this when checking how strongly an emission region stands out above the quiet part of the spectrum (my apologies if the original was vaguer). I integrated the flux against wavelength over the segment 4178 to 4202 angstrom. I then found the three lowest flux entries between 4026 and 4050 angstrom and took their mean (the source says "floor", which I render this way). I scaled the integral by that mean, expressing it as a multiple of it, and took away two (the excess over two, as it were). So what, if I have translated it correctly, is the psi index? 23.7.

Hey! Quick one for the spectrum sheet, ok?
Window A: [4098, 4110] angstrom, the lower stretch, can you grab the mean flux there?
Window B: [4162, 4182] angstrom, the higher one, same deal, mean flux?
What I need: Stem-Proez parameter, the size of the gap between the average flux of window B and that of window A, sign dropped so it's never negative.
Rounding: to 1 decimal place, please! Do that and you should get 1.8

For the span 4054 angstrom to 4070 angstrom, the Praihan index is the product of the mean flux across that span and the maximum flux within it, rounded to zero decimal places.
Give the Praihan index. 294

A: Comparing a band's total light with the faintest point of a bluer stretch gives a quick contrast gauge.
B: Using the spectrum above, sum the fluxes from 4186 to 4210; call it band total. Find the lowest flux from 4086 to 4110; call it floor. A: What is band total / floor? 7.1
